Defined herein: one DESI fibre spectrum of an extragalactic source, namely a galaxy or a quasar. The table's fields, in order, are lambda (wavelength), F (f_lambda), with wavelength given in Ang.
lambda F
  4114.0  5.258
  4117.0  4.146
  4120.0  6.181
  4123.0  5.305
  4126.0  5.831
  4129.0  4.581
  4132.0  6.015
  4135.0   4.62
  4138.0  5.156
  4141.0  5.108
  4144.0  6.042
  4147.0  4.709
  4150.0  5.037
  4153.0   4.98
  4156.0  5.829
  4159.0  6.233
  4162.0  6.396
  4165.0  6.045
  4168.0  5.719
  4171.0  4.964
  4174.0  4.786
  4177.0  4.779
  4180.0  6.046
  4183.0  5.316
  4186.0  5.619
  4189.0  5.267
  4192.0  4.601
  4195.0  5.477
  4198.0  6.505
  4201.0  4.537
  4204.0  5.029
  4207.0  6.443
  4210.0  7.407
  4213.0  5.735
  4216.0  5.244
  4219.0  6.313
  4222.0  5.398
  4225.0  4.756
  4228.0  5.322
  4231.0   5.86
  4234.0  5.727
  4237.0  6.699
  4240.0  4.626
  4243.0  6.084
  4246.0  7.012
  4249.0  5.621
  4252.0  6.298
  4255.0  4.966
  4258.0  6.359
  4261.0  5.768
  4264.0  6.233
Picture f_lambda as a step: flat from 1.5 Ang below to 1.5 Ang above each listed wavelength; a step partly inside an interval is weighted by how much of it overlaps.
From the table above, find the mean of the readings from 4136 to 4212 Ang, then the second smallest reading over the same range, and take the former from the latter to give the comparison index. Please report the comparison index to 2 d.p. -0.92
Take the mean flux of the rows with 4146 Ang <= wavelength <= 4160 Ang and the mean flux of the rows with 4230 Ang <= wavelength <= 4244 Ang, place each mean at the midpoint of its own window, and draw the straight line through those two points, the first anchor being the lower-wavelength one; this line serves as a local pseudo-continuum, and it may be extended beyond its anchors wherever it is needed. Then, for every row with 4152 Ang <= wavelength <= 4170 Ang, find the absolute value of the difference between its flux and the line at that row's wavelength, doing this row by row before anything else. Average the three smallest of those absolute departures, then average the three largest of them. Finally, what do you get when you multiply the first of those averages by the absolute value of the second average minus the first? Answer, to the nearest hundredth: 0.17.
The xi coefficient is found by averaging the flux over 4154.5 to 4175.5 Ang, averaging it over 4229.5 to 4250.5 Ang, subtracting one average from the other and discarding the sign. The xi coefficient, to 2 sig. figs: 0.24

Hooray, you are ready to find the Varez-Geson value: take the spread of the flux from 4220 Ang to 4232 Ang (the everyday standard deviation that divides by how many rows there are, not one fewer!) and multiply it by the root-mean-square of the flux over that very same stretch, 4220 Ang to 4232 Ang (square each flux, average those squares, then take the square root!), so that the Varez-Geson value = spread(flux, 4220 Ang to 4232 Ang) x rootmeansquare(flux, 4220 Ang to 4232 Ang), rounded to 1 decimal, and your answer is 2.1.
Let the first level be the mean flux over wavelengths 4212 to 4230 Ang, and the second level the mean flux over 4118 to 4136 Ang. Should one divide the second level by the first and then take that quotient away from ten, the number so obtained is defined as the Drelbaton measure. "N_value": 9.01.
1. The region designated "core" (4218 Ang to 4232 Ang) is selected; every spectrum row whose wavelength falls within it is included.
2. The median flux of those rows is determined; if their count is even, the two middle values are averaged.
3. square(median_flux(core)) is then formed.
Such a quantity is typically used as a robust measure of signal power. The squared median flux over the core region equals 29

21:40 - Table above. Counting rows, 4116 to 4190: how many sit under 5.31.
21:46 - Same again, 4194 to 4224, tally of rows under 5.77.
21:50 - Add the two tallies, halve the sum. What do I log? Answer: 9.5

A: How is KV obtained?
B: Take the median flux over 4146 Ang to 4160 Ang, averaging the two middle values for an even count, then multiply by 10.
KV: 50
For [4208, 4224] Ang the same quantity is 57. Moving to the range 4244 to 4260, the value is 63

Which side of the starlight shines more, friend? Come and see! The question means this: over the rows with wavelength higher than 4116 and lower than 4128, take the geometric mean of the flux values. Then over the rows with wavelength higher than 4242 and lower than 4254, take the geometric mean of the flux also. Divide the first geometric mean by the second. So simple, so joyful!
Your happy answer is 0.85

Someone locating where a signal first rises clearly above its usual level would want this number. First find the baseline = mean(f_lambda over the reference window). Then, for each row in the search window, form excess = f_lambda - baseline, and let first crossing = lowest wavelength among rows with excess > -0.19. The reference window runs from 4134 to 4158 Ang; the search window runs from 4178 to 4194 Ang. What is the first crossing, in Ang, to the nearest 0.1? 4180.0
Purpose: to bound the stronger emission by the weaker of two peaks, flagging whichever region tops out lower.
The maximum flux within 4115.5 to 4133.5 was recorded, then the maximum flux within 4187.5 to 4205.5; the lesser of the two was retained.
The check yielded 6.18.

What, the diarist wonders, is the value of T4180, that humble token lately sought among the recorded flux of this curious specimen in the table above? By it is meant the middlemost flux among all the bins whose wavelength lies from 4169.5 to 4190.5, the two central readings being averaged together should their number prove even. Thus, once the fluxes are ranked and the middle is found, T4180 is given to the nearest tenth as 5.3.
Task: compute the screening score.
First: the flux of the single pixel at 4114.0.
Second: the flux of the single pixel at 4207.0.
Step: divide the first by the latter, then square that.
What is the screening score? 0.67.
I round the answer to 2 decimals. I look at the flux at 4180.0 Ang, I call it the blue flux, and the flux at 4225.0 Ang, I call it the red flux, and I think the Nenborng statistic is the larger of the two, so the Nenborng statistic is 6.05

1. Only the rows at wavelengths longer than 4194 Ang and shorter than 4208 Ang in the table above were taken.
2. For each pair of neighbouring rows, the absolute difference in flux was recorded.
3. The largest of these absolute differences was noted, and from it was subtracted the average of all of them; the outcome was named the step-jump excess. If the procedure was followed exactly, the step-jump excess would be 0.74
